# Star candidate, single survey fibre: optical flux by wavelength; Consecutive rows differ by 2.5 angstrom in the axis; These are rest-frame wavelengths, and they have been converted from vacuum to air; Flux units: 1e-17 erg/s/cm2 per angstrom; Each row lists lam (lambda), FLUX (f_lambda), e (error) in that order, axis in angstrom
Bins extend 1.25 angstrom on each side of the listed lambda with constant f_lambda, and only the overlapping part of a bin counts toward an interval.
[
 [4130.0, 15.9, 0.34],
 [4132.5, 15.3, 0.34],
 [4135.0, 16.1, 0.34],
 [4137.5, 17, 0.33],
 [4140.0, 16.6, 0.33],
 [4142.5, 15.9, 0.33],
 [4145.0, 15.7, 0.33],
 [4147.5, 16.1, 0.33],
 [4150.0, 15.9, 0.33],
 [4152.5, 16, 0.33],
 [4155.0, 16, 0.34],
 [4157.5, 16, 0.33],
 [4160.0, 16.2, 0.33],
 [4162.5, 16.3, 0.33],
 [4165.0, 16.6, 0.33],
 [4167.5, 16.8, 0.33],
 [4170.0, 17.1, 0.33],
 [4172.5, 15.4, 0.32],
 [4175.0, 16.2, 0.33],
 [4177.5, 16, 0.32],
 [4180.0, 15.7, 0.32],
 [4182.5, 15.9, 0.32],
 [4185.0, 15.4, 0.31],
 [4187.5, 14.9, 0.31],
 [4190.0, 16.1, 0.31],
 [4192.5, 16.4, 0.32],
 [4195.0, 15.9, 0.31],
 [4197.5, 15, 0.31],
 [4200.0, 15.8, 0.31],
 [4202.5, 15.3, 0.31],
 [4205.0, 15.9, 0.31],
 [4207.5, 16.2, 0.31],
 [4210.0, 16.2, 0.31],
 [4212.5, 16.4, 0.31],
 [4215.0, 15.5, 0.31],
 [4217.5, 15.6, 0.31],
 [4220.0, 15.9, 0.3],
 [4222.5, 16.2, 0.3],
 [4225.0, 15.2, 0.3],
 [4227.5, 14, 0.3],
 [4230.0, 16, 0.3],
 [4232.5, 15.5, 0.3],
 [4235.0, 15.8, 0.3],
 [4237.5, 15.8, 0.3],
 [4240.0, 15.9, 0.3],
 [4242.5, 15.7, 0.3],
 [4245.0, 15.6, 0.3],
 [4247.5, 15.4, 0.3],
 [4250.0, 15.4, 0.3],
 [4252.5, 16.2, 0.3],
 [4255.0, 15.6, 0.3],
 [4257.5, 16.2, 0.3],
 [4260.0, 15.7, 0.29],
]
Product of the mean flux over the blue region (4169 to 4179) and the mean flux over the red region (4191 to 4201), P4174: 255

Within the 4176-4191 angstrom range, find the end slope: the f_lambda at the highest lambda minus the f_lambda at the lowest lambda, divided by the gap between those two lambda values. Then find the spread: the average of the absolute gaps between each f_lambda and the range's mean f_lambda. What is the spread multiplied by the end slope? 0.003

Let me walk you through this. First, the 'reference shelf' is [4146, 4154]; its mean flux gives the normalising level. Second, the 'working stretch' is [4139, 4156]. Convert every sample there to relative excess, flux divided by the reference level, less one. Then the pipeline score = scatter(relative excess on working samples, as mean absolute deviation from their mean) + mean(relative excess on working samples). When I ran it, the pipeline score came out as 0.013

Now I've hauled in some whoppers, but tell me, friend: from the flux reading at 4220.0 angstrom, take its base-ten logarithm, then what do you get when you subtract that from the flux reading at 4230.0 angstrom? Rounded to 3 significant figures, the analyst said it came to 14.8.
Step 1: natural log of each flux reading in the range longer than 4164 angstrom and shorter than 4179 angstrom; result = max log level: 2.839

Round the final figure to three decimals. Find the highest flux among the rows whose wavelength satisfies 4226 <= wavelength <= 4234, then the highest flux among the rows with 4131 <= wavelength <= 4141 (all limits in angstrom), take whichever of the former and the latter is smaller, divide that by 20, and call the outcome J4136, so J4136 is 0.800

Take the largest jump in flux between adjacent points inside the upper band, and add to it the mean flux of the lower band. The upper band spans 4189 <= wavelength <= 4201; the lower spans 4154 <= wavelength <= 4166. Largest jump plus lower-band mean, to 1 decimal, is 17.1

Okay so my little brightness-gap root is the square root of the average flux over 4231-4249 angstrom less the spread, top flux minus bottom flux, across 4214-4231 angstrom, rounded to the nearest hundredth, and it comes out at 3.67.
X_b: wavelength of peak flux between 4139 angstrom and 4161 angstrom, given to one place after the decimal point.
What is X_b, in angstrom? 4140.0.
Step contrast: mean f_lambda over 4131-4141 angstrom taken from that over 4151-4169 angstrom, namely 0.0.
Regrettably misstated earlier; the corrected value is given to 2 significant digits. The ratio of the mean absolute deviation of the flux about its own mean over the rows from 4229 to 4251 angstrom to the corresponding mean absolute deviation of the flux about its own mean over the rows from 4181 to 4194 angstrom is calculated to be 0.38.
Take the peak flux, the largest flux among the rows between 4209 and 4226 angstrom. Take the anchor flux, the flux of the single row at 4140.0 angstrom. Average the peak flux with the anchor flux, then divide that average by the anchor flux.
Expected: 0.99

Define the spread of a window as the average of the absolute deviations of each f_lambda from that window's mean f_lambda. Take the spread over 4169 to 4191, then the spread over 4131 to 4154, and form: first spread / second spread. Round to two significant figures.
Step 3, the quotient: 1.3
